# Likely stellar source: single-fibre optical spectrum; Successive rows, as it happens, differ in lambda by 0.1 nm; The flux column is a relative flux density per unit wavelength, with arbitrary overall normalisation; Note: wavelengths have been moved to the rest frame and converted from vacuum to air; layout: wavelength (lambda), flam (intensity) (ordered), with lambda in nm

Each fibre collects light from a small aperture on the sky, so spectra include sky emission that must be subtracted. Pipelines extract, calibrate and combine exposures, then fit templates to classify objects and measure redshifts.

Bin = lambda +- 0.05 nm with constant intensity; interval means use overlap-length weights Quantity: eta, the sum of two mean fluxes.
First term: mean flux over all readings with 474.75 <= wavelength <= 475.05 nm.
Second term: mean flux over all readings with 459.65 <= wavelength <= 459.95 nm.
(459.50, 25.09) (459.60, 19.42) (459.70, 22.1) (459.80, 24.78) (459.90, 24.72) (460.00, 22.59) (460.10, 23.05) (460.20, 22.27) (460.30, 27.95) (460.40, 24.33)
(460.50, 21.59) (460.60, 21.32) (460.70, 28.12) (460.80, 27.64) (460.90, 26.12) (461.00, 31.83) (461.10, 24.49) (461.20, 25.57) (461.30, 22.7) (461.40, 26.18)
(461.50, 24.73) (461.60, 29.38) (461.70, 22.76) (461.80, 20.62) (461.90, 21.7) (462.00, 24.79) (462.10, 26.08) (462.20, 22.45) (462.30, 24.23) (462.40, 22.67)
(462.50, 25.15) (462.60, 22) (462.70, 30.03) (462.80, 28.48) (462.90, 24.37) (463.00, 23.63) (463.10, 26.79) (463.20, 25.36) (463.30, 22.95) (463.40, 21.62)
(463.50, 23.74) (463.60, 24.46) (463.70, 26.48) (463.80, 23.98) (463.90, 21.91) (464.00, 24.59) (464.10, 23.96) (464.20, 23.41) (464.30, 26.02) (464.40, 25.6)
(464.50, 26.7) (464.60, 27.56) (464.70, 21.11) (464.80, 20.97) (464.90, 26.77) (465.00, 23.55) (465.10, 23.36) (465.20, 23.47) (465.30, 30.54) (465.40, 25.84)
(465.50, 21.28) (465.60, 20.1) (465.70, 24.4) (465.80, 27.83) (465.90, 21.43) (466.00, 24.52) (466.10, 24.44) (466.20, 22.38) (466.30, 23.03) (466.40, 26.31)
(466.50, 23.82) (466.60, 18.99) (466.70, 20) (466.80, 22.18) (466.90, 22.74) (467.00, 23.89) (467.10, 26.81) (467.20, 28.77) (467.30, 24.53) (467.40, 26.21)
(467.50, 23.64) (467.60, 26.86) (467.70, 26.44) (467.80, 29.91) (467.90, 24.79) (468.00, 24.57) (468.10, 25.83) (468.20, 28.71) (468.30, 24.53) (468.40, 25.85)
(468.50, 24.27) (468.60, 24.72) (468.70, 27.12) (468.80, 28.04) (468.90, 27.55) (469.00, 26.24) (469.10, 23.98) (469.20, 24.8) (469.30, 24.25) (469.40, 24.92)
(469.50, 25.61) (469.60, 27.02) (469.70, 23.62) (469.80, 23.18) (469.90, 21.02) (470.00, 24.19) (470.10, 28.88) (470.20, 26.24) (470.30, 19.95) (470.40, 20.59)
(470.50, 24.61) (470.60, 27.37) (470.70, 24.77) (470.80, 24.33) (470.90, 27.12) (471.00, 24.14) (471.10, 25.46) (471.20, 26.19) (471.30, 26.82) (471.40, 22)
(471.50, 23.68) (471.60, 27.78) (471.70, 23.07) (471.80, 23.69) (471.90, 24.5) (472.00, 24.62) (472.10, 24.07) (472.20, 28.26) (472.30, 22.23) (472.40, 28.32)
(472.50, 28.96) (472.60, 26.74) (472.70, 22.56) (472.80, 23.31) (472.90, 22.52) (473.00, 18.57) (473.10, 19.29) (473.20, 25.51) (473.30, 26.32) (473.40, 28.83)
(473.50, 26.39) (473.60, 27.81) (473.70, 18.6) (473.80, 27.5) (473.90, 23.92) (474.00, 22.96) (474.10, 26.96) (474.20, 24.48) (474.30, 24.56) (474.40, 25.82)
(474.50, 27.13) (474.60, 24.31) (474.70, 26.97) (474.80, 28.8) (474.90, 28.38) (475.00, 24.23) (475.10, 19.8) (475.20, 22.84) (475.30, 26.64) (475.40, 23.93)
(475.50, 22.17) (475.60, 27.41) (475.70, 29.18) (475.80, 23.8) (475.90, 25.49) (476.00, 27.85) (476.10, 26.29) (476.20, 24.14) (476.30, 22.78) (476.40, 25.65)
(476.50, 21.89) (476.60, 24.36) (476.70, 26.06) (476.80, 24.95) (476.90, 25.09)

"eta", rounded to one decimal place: 51.0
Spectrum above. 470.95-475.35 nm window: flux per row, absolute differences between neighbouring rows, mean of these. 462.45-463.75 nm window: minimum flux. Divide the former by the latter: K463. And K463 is 0.127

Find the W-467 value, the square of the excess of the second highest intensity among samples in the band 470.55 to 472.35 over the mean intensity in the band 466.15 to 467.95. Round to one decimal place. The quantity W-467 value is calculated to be 10.6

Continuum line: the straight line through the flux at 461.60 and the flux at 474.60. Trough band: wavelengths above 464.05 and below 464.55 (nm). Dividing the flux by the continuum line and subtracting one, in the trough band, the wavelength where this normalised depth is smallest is 464.20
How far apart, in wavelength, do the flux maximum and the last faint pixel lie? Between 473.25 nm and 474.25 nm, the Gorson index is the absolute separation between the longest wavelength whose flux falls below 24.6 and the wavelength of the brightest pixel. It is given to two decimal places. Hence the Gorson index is 0.80 nm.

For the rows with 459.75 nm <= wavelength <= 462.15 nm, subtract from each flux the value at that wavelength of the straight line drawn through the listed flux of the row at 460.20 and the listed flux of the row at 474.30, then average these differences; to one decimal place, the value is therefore 2.4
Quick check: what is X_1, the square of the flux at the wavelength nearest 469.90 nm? 442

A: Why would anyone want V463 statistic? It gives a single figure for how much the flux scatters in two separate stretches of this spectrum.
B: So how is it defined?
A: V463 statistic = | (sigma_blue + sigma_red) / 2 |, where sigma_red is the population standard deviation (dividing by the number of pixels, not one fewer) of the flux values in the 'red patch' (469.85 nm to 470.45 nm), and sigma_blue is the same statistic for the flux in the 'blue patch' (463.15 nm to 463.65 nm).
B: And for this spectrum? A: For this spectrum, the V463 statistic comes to 2.28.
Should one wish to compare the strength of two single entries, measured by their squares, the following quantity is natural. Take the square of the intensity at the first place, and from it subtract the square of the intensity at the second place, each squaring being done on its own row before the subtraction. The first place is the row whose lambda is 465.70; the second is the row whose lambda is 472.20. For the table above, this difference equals -203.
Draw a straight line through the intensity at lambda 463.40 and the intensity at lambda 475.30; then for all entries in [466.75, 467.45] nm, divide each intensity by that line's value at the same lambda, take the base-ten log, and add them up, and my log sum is 0.22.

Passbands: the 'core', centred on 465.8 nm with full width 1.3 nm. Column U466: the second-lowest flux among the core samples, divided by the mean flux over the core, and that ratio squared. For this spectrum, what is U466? 0.77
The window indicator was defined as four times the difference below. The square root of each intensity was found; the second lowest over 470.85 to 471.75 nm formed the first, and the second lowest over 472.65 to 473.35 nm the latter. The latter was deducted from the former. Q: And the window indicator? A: 1.64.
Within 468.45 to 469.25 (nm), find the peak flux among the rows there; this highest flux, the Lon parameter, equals 28.04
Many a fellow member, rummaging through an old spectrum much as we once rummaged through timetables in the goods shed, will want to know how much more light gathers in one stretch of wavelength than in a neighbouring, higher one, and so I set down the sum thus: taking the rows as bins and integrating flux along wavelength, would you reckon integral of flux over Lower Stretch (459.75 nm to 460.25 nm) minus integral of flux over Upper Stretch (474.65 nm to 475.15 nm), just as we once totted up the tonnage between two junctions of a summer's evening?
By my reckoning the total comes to -1.1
